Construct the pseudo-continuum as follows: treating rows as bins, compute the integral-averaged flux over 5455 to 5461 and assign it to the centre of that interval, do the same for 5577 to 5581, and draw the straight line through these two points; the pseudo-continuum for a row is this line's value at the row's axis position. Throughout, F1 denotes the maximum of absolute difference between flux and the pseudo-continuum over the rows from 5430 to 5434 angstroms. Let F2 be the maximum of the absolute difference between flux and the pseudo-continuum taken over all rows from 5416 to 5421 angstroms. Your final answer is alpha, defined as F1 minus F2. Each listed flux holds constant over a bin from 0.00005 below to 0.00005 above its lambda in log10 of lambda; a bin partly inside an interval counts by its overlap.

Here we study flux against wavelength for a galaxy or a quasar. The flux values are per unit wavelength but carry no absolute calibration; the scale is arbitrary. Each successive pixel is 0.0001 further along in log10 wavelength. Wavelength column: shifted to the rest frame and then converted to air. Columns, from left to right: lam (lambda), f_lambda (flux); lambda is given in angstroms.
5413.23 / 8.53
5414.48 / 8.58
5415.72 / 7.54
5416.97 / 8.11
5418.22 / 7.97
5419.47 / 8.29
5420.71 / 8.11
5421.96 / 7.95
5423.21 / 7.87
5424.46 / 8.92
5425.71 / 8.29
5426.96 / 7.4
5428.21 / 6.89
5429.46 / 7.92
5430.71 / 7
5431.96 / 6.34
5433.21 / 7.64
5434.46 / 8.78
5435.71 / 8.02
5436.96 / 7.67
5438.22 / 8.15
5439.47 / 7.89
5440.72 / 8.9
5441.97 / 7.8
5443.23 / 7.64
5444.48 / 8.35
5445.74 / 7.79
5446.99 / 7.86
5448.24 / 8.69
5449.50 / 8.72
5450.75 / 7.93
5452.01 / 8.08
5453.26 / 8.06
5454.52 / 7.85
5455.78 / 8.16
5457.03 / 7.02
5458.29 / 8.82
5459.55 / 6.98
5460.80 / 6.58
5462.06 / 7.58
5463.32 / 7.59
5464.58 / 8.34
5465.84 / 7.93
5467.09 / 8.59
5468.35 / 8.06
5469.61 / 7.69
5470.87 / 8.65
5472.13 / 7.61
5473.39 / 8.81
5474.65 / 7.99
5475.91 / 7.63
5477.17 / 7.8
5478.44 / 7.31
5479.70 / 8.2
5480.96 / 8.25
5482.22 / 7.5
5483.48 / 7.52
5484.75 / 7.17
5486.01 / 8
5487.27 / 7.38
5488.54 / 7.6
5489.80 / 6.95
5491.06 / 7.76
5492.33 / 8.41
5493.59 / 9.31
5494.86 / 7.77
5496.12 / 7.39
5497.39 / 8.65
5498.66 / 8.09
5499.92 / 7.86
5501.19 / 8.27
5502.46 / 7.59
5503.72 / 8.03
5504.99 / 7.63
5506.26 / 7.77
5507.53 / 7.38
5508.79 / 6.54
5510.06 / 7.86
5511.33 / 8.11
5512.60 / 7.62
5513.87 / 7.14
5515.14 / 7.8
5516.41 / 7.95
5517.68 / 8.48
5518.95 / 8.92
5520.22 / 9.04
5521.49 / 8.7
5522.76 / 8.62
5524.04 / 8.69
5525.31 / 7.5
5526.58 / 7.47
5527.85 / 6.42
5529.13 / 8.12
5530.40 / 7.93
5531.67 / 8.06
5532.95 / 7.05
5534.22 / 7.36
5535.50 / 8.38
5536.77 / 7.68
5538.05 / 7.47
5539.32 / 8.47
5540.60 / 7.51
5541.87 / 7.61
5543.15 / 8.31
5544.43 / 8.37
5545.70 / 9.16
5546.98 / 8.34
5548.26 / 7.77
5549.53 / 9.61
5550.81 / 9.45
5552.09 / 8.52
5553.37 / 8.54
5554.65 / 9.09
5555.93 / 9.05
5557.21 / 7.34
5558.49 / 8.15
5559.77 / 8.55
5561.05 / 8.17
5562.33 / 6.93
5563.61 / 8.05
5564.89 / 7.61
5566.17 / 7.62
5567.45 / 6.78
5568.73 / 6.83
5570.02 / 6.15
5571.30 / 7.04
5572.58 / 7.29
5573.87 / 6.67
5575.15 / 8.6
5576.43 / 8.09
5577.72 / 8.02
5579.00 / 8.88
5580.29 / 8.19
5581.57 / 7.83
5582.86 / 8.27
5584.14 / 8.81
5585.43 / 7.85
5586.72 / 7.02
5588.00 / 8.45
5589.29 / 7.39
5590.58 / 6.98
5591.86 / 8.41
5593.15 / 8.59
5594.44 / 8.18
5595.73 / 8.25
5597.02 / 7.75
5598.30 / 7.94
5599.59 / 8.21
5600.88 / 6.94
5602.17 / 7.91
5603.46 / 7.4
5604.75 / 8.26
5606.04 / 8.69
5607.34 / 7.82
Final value 0.15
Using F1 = 1.1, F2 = 0.94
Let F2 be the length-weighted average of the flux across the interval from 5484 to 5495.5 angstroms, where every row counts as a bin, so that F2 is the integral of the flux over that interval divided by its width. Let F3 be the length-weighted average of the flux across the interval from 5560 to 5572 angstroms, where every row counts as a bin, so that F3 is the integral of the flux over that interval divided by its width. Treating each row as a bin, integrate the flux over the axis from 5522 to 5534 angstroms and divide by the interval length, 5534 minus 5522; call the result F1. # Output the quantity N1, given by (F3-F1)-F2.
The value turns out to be -8.28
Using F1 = 7.76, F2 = 7.81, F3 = 7.29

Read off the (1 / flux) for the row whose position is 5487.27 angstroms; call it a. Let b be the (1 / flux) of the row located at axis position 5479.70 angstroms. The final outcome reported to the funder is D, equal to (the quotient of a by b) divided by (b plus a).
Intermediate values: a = 0.136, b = 0.122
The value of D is 4.32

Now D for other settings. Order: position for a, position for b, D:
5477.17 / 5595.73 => 4.24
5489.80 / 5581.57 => 4.15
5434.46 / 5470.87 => 4.29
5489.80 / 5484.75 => 3.64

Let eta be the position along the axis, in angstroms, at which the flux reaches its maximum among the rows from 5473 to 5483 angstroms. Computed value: 5473.39 angstroms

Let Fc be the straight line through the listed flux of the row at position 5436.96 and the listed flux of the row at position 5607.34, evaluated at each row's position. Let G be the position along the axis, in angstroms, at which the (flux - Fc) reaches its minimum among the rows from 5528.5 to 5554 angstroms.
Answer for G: 5532.95 angstroms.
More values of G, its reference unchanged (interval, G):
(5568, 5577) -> 5570.02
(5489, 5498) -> 5489.80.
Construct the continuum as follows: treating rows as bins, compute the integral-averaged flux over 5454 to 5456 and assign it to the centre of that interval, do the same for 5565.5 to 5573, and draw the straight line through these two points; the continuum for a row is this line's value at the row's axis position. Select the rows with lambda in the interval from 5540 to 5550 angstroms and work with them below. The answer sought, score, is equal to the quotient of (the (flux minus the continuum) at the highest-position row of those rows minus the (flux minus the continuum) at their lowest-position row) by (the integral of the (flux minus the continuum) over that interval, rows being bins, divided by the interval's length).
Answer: 2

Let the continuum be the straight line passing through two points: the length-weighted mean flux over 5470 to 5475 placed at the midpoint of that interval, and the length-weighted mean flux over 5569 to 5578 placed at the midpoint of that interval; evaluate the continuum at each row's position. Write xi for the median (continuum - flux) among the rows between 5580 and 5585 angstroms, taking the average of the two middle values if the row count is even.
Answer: -0.9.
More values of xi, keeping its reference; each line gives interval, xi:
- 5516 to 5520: -0.6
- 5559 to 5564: -0.7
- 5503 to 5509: 0.3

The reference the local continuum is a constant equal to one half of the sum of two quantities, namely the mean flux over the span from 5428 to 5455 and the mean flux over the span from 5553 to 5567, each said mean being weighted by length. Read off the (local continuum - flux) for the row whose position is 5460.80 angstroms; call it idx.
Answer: 1.42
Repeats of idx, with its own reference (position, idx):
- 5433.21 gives 0.36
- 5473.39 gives -0.81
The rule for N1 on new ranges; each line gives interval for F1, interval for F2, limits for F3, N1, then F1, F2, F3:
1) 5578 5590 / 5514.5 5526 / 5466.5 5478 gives -8.40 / 8.07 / 8.41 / 8.07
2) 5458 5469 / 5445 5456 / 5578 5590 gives -7.86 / 7.80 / 8.12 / 8.07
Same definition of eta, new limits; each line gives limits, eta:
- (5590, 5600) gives 5593.15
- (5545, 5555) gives 5549.53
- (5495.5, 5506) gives 5497.39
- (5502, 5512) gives 5511.33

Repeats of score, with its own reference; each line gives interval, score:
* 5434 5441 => 3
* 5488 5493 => 18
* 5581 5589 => 1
